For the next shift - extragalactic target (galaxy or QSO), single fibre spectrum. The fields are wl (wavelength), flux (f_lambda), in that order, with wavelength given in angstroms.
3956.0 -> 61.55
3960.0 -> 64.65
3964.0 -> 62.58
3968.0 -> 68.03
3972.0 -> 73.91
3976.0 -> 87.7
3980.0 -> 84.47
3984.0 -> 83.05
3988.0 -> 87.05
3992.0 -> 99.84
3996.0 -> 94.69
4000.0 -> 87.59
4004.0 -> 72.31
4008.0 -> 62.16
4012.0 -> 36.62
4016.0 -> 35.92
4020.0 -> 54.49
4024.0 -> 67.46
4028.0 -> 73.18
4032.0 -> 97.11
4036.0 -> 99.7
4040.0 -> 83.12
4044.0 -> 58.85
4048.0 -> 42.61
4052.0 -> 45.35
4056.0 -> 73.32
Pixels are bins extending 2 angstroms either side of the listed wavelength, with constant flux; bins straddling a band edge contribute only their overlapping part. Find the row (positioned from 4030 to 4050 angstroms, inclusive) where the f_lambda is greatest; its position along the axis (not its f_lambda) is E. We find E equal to 4036.0 angstroms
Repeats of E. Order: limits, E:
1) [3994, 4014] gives 3996.0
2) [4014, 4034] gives 4032.0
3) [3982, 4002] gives 3992.0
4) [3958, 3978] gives 3976.0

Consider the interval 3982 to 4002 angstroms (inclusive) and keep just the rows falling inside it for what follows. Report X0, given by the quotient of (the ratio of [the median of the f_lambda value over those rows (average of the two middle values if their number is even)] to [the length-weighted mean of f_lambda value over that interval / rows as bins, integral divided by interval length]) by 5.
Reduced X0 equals 0.194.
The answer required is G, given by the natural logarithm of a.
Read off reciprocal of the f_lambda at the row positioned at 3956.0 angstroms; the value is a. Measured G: -4.12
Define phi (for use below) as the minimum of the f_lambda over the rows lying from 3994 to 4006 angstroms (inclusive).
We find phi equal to 72.31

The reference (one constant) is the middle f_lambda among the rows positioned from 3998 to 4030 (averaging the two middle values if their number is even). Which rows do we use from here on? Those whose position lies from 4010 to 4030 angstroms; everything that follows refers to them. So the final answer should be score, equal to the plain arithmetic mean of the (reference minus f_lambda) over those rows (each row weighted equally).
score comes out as 11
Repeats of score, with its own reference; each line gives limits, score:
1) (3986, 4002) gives -27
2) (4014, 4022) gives 20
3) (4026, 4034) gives -20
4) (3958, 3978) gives -7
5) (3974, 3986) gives -20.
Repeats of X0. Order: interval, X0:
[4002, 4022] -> 0.208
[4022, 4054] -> 0.198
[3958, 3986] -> 0.197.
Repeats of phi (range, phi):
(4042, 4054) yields 42.61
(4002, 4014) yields 36.62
